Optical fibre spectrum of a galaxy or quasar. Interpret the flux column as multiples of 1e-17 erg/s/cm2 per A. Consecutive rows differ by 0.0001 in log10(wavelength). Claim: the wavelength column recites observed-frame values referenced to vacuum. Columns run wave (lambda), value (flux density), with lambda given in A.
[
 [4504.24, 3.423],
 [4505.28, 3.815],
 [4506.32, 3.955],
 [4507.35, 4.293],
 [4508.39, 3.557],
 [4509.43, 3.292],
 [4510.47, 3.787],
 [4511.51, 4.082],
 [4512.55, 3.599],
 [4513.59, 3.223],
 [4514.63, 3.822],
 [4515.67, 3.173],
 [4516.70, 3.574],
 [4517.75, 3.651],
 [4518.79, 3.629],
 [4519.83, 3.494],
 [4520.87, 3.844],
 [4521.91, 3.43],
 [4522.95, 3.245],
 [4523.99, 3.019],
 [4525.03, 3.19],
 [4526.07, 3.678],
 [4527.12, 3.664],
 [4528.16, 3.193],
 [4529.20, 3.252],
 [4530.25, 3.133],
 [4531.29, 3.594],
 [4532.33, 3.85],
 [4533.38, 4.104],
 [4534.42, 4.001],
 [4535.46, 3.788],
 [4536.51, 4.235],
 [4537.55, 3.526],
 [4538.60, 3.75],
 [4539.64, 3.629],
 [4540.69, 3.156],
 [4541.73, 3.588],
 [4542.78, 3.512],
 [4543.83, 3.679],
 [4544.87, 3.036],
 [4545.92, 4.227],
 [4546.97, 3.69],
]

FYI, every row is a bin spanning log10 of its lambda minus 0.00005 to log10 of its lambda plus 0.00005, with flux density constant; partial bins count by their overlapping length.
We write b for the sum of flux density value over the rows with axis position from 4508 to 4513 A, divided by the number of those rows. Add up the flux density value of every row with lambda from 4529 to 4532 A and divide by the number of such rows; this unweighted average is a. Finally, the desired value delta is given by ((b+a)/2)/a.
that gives 1.05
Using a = 3.33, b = 3.7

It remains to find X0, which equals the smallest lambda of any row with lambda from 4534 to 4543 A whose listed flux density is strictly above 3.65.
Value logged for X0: 4534.42 A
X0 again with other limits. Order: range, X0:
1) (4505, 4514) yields 4505.28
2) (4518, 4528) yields 4520.87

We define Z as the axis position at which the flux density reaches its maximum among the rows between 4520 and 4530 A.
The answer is 4520.87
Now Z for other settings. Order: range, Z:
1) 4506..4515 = 4507.35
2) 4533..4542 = 4536.51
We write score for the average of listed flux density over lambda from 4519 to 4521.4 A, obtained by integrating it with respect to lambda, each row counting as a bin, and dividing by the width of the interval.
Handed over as 3.7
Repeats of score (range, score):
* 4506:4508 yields 4.1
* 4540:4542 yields 3.4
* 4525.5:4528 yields 3.6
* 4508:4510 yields 3.4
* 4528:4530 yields 3.2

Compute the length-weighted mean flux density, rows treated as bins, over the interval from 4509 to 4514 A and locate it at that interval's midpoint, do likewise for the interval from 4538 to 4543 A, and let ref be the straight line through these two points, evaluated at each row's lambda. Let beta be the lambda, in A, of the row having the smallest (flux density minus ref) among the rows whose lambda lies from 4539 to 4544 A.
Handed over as 4540.69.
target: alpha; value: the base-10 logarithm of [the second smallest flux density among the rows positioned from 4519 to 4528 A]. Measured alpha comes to 0.504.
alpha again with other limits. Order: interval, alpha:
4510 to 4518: 0.508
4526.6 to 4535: 0.504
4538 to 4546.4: 0.499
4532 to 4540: 0.560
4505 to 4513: 0.551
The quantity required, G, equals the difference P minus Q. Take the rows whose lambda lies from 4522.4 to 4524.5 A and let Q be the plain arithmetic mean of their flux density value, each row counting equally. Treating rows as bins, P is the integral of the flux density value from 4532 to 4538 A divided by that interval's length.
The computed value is 0.8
